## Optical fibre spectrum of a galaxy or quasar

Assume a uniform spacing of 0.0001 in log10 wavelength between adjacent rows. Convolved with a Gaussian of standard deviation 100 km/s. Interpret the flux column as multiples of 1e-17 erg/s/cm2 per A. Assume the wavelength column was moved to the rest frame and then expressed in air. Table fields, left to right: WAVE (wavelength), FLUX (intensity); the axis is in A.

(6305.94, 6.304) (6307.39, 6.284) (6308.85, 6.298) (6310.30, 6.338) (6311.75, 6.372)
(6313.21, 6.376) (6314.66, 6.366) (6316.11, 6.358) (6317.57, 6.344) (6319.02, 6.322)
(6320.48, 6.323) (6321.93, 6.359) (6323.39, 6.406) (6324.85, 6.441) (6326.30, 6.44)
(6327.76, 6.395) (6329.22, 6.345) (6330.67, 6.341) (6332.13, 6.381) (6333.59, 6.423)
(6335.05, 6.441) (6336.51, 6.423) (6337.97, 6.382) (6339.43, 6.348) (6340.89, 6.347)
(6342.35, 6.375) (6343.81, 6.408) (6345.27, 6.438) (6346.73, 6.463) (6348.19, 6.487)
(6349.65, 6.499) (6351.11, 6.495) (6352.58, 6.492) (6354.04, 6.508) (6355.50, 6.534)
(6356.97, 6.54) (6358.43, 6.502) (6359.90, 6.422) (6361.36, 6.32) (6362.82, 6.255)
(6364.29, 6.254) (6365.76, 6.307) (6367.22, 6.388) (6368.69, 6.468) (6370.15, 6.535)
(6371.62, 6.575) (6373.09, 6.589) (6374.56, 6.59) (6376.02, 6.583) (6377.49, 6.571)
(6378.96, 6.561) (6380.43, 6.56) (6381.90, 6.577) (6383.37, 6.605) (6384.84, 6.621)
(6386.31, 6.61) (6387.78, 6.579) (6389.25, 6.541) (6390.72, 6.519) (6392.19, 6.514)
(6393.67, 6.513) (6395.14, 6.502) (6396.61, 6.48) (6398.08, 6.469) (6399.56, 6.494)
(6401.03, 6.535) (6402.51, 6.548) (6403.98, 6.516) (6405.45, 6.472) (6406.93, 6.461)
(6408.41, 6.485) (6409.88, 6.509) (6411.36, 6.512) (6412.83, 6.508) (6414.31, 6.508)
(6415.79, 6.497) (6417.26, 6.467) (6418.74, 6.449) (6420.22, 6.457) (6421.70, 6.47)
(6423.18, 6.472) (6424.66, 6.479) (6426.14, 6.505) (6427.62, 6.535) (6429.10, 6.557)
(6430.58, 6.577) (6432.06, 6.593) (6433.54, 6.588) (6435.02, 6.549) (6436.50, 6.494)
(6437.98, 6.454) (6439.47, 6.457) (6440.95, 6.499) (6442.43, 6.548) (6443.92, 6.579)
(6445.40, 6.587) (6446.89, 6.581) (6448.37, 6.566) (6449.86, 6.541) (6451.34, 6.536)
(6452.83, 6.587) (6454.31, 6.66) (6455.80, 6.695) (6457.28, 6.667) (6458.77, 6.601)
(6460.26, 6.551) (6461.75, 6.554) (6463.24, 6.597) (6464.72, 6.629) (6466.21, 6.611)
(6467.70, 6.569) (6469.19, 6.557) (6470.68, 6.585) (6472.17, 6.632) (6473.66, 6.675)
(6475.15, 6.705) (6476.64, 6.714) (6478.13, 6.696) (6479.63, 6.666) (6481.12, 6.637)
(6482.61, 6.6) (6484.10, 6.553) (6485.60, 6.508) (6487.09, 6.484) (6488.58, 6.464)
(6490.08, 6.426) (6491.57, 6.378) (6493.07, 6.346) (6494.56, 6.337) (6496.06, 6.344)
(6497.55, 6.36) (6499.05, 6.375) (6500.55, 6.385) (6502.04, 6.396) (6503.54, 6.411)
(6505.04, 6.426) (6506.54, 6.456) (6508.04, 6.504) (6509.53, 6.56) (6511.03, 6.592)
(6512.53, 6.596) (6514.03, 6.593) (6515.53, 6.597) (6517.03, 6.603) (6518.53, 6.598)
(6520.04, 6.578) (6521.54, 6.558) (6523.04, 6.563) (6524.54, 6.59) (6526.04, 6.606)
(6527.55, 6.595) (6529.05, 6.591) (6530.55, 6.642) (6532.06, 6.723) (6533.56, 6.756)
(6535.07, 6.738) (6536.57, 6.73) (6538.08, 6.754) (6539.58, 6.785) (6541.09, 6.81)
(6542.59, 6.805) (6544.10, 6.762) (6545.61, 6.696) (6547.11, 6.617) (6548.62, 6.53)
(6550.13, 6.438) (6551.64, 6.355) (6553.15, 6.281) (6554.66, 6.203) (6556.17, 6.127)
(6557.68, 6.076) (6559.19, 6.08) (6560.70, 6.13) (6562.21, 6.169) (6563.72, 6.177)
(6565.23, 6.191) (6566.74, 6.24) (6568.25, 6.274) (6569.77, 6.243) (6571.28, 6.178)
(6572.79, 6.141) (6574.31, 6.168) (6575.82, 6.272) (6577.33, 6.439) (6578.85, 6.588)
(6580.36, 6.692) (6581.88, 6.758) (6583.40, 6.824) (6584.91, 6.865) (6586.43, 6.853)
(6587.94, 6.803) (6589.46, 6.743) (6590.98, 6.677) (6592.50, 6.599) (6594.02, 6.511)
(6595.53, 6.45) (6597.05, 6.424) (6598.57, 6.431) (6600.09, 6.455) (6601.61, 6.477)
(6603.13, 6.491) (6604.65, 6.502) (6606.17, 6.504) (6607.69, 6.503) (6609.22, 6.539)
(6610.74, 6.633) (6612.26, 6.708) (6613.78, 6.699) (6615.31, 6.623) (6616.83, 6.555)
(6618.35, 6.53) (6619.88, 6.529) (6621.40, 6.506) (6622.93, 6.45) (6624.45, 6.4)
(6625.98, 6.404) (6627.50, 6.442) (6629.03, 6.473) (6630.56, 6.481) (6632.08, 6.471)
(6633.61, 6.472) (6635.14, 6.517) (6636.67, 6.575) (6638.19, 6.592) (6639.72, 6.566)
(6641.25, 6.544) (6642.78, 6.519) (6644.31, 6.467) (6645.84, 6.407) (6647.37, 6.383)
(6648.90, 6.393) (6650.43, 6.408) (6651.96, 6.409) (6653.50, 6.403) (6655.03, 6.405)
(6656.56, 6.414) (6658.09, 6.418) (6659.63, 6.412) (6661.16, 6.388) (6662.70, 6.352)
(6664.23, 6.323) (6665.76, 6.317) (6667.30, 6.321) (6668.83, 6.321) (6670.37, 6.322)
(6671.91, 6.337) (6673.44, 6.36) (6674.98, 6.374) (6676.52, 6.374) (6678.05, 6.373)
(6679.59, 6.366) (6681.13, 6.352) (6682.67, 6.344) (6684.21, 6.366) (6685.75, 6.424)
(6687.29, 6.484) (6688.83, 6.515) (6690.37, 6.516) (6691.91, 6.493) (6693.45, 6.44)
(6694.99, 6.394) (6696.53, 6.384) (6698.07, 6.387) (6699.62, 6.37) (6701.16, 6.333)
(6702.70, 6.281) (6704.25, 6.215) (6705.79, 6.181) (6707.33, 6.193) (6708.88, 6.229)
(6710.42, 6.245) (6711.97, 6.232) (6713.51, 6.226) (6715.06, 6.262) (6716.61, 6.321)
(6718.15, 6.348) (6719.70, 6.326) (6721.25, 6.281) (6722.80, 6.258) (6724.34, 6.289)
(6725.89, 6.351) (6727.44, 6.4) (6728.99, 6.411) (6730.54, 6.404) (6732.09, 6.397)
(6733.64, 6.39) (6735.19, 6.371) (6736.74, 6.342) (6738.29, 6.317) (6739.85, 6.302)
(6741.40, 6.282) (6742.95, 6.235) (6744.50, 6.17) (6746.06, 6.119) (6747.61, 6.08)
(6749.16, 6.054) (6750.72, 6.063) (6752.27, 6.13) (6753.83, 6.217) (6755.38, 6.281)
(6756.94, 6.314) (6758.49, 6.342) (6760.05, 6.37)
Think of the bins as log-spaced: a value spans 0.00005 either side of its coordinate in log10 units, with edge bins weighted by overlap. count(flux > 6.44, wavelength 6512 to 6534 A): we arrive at 15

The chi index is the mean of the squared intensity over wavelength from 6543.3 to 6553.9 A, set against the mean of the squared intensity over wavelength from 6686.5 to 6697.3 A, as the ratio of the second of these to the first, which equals 0.98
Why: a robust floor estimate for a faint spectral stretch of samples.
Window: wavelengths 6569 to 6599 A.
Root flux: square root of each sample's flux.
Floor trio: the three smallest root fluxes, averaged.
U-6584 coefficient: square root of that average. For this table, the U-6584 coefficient 1.576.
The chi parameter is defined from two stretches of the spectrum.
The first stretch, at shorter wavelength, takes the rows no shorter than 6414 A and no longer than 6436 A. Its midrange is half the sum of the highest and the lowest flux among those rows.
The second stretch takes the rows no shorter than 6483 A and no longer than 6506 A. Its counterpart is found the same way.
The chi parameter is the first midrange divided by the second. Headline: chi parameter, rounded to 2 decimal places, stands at 1.01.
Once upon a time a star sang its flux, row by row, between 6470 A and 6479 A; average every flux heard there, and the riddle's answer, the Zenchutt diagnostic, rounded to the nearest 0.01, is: 6.67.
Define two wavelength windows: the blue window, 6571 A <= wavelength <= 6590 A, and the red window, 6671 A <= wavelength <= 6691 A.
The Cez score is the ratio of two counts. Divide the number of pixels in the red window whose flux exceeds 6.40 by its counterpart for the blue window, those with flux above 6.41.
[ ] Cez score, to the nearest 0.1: 0.4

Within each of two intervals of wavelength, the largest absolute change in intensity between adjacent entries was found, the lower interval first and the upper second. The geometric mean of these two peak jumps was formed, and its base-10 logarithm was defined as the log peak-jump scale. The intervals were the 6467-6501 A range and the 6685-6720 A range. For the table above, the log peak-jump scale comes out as -1.25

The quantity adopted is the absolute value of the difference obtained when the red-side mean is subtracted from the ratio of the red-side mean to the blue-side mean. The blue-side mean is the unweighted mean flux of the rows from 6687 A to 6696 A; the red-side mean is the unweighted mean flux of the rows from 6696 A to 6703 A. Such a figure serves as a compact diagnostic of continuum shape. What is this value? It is 5.37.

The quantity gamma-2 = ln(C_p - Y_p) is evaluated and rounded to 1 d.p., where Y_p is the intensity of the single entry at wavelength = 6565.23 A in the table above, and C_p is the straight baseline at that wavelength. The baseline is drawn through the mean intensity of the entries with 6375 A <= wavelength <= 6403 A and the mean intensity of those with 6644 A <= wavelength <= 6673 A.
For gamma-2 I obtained -1.4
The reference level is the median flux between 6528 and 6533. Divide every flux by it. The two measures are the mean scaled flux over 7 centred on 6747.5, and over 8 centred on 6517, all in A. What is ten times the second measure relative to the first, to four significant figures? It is 10.81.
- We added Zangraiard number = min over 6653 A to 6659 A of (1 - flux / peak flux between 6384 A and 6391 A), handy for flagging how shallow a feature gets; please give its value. 0.0307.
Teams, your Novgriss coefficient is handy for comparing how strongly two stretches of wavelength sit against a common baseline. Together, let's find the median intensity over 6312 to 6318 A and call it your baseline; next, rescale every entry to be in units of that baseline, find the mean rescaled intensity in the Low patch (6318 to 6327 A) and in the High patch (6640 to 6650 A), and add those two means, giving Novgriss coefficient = 2.02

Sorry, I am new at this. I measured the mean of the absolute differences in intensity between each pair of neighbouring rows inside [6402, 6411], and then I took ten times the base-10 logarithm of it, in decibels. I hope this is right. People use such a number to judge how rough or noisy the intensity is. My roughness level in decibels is -15.7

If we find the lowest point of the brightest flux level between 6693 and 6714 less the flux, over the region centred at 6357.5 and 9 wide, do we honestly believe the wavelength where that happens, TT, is 6356.97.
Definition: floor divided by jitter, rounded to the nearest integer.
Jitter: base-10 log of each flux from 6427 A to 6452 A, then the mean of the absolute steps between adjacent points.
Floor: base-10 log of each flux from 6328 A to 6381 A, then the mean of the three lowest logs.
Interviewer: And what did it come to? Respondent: 504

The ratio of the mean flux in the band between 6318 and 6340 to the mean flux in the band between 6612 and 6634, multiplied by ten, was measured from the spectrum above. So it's 9.8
